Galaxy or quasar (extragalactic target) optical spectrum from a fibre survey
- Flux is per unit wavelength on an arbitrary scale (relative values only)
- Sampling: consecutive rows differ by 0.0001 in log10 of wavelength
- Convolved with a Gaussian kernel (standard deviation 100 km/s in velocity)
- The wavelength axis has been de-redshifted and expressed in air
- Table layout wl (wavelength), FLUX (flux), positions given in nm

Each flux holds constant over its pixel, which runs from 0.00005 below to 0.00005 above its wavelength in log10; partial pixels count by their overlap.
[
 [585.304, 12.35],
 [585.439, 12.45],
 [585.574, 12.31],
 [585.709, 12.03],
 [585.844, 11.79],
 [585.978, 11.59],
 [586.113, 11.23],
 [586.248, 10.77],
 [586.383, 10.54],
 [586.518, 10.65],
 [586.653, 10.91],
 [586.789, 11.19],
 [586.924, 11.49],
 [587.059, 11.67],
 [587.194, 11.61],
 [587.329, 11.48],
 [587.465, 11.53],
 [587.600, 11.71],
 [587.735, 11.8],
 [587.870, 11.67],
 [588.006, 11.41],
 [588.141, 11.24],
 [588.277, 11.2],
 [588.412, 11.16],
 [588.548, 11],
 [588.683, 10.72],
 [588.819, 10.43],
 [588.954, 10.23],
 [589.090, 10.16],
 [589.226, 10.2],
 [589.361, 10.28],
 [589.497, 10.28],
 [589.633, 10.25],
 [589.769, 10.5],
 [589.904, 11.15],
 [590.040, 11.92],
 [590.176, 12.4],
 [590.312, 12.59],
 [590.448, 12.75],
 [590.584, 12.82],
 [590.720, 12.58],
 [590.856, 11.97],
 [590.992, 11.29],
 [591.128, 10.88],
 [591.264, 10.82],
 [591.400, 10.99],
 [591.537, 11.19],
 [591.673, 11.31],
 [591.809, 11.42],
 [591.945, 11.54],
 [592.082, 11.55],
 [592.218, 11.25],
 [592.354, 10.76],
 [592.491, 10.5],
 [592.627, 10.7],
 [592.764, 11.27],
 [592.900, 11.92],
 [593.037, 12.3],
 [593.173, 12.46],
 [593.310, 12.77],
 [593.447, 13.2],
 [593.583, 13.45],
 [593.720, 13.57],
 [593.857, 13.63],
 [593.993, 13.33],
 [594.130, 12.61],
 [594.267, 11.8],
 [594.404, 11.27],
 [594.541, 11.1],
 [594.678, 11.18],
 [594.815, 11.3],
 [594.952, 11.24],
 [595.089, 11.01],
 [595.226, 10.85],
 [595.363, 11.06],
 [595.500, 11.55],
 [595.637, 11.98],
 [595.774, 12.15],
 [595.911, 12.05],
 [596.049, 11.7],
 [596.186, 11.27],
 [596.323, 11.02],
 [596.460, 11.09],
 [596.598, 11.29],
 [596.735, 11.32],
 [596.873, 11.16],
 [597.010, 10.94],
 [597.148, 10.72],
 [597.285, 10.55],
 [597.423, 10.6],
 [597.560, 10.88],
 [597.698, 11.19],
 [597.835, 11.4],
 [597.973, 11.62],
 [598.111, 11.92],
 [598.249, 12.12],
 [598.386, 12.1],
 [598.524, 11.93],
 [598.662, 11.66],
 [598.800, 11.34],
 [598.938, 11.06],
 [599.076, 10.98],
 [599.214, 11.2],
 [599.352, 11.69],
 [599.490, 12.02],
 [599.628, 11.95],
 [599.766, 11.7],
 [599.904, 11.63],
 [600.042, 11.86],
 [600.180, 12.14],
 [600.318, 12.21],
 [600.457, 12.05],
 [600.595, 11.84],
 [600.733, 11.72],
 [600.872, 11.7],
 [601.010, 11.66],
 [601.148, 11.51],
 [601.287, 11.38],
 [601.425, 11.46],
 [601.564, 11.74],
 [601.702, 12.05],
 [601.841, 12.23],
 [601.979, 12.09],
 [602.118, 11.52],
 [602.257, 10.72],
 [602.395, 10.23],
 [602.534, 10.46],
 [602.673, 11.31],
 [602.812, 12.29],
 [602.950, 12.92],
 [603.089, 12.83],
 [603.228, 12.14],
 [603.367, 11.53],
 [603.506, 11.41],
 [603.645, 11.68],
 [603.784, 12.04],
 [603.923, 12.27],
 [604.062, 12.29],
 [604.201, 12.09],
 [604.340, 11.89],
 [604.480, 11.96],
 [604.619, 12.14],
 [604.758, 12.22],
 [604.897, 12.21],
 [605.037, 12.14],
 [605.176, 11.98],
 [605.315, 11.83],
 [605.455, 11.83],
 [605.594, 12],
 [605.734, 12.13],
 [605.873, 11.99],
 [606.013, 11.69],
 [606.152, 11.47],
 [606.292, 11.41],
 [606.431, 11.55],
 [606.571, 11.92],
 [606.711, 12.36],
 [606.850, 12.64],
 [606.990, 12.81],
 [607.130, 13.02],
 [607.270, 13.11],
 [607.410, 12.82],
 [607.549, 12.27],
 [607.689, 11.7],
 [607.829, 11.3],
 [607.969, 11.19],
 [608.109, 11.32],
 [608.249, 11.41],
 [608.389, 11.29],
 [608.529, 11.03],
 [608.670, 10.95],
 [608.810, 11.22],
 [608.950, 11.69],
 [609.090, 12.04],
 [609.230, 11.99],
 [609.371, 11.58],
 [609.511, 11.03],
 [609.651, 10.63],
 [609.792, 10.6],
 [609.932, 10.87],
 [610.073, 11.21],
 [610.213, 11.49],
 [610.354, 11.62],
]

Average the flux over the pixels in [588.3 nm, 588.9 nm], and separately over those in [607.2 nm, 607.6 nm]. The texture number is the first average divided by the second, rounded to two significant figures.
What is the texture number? 0.85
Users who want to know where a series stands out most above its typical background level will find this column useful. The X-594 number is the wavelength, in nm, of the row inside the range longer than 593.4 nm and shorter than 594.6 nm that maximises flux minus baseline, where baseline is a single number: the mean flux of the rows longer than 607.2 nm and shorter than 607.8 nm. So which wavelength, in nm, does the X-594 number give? 593.857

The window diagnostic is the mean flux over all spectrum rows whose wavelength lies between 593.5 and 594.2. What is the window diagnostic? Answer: 13.3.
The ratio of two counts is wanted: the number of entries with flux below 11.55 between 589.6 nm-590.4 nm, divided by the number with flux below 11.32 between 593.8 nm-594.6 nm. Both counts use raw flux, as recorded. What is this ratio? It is 1.5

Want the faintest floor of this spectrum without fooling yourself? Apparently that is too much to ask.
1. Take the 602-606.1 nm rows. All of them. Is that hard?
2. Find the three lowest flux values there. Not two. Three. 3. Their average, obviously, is 10.5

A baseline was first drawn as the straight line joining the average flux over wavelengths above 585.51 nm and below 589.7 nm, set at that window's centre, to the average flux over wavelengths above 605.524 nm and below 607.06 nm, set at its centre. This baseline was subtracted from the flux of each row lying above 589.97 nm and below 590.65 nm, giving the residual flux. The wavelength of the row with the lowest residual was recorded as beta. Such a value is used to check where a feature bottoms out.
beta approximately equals 590.040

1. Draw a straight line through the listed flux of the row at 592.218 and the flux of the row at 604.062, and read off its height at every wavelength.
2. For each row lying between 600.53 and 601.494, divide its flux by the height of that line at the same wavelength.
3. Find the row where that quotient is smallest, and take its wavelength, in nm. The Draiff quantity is 601.287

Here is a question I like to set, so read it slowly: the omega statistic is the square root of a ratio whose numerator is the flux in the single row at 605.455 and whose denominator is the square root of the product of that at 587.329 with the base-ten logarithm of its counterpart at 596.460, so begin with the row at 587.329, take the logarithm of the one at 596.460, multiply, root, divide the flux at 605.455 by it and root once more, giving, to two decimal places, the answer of 1.85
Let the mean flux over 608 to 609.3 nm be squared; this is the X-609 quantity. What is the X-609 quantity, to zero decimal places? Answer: 131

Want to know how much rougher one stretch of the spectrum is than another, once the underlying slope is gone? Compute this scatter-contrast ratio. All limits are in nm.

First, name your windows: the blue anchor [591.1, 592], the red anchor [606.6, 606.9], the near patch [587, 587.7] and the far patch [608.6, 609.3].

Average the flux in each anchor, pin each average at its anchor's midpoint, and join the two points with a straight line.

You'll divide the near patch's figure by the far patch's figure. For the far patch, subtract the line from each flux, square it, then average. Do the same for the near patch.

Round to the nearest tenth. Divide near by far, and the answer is 0.5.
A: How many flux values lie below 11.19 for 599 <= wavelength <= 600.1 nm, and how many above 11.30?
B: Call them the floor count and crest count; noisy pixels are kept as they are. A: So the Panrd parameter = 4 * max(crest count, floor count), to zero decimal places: 24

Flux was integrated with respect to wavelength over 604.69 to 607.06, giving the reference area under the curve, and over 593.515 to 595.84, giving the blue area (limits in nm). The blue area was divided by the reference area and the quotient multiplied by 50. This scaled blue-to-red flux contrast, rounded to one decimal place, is 48.8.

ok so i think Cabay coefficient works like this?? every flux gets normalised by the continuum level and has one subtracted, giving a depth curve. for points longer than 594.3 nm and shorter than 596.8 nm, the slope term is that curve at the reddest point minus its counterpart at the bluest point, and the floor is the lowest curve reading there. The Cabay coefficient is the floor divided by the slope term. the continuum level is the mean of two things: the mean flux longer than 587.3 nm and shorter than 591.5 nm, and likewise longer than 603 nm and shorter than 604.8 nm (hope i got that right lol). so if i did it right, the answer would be -16.1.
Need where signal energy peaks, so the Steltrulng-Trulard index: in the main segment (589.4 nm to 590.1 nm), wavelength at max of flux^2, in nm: 590.040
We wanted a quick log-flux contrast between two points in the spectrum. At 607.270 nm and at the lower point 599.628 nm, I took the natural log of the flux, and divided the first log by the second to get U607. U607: 1.037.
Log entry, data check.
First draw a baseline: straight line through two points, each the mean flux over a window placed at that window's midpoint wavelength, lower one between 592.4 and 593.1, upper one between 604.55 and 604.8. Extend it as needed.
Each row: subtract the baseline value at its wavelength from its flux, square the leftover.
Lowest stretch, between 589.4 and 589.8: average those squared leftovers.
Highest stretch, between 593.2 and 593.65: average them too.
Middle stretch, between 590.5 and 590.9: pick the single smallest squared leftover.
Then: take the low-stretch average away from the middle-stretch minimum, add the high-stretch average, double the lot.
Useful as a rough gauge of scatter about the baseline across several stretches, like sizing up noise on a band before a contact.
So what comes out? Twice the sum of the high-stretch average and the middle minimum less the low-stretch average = 6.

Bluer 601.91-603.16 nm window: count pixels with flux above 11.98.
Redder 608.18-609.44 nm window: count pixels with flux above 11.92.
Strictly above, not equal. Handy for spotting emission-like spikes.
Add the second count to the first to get 6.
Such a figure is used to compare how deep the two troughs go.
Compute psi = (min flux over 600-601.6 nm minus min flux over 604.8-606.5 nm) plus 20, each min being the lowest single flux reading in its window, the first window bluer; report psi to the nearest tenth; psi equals 20.0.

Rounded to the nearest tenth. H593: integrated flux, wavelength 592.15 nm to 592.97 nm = 9.1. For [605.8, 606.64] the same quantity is 9.8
